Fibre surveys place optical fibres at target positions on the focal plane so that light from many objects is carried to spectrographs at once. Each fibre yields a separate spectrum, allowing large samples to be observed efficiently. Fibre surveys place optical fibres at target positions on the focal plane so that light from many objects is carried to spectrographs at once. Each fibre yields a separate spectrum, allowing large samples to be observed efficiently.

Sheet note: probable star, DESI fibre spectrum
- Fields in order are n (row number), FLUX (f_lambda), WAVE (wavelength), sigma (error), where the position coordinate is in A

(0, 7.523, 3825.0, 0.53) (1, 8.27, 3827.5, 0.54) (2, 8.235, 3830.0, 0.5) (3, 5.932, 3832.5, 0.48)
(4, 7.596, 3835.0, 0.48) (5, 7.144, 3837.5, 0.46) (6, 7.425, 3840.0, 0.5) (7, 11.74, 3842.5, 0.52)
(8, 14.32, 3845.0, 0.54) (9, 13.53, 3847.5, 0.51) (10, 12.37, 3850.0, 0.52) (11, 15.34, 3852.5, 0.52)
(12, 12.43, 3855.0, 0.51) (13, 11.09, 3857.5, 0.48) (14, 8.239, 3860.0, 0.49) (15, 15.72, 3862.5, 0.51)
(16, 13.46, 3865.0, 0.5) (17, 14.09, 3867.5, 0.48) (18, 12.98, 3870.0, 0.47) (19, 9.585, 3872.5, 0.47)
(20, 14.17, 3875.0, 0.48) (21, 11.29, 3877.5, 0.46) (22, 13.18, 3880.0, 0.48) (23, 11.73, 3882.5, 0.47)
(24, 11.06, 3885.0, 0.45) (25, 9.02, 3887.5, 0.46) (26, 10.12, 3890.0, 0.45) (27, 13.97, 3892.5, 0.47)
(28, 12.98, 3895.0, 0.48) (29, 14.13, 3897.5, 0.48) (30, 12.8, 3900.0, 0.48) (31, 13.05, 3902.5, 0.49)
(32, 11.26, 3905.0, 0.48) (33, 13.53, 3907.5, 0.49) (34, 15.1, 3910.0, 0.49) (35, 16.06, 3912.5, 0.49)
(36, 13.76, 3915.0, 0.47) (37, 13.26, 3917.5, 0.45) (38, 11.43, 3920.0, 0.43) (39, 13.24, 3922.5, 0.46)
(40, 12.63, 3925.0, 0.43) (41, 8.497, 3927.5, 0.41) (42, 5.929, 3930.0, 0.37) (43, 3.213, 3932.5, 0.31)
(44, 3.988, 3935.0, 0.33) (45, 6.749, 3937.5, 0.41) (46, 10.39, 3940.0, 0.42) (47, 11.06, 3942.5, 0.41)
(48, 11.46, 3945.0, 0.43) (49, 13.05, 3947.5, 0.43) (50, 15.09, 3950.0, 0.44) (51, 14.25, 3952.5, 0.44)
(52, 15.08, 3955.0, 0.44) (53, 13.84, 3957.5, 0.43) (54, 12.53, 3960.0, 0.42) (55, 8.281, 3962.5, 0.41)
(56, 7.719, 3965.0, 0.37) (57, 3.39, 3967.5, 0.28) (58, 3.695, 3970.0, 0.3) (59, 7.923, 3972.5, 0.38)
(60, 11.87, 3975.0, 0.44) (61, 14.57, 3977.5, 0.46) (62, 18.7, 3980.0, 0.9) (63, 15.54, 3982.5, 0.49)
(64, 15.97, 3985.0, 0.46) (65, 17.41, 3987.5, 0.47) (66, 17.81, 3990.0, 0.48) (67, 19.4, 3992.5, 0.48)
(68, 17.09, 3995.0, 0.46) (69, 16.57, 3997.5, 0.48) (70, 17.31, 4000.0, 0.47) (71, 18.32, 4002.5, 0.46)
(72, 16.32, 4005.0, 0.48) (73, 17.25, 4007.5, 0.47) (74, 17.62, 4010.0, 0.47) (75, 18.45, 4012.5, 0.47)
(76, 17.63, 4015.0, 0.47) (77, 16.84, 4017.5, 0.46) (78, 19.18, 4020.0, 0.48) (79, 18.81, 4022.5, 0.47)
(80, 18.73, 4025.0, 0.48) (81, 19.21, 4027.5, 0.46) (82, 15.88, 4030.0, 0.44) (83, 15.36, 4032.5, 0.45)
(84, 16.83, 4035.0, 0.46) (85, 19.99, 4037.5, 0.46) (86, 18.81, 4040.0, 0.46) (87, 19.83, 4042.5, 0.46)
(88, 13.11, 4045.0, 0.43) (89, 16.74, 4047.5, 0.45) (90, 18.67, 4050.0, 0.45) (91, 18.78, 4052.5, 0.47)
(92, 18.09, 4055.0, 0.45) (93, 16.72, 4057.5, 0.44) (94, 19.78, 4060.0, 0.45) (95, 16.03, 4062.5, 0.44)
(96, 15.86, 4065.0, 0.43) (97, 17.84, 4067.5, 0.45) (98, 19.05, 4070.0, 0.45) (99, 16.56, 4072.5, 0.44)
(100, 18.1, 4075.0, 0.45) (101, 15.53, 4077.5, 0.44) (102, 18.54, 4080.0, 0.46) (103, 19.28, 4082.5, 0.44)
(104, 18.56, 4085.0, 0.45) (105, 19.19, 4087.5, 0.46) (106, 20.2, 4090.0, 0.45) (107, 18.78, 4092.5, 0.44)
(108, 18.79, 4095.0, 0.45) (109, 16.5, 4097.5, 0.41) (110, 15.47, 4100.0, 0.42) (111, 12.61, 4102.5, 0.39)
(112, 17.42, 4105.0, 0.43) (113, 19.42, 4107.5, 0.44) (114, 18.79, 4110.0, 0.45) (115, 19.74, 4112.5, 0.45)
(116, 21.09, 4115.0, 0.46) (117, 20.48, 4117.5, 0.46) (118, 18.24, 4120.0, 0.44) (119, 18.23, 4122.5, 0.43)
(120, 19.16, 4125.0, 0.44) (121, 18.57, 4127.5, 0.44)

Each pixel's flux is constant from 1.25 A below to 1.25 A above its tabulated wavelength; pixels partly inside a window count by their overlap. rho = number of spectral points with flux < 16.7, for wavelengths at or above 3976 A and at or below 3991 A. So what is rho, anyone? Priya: 3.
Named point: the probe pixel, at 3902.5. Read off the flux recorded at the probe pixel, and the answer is 13.05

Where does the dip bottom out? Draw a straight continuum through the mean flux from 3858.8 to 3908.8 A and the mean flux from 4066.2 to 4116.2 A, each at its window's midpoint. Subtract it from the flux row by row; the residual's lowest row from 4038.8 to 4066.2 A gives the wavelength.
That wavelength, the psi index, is 4045.0 A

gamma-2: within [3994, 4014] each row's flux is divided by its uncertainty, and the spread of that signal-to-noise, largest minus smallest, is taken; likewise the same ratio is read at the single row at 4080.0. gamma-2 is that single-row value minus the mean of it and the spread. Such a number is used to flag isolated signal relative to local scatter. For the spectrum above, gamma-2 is 17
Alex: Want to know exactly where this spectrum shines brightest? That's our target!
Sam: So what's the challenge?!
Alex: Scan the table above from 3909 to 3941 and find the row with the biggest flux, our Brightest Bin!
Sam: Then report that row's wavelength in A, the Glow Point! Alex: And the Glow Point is 3912.5 A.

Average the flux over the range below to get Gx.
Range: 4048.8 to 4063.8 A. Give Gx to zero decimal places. 18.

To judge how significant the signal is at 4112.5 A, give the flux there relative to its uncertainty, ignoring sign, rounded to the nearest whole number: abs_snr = 44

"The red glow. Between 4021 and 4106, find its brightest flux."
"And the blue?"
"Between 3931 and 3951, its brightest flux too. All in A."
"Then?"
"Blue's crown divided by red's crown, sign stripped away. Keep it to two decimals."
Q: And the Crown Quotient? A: 0.75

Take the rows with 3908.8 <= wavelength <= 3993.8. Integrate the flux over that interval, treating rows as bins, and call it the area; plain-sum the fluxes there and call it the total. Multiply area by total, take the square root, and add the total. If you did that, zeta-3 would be 1040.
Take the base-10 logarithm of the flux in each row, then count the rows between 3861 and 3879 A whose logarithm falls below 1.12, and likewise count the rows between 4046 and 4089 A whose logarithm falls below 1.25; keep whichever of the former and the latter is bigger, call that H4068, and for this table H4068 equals 6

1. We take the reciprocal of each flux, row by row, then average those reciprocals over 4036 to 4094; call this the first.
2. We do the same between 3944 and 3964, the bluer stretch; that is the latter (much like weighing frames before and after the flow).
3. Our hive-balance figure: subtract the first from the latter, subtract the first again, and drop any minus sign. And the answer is 0.03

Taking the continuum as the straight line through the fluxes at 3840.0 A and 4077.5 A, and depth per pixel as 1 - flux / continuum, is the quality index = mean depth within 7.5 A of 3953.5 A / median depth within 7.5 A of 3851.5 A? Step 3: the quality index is 0.35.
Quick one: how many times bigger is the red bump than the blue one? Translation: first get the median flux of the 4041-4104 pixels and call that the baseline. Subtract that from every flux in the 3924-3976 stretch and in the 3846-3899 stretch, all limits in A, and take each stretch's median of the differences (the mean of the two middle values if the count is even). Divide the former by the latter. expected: 1.51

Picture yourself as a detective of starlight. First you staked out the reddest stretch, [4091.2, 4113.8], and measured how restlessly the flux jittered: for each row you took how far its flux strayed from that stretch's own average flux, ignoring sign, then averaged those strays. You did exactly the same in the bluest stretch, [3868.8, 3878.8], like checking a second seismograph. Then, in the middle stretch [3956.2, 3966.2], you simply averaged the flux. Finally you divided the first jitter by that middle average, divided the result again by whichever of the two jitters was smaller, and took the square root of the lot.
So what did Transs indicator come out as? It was 0.33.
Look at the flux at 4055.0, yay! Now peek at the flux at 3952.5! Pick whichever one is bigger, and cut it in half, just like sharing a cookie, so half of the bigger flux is 9.0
